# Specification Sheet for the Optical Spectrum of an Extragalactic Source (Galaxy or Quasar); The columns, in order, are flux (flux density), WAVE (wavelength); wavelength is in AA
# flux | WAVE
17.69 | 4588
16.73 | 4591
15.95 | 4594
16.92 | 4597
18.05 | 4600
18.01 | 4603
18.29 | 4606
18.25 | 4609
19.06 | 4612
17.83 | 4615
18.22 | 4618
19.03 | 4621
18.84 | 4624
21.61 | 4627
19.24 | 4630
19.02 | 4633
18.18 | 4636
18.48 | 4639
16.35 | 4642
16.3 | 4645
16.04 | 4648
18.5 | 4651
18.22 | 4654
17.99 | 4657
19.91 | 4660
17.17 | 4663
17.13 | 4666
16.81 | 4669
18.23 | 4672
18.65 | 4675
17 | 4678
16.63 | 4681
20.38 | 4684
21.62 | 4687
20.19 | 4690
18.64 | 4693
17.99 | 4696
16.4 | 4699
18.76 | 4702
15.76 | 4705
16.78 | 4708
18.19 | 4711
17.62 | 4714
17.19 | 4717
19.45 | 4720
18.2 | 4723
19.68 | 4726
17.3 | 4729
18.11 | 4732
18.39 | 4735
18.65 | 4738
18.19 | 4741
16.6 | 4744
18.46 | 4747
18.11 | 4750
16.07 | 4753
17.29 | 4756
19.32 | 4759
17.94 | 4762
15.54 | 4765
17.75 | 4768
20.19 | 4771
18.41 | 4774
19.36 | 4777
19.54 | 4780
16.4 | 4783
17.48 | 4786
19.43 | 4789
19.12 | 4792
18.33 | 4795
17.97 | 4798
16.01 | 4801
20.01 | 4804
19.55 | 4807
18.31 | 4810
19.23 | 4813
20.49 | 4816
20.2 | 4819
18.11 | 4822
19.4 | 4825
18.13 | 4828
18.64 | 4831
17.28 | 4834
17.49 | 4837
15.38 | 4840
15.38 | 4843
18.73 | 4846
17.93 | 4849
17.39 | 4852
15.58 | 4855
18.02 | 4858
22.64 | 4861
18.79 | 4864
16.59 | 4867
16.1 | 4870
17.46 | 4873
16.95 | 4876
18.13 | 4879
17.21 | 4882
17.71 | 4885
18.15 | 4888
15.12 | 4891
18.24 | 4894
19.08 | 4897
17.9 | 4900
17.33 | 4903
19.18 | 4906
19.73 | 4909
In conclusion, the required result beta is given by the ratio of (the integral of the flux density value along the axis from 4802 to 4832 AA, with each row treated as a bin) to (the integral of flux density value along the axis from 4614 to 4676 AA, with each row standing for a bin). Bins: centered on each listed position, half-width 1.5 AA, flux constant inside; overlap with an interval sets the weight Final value 0.51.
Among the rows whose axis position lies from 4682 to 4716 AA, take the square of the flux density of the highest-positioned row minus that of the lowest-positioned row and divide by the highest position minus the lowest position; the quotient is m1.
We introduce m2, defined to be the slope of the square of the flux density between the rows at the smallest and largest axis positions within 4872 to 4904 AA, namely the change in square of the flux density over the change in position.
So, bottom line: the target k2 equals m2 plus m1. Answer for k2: -3.6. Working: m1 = -3.5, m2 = -0.2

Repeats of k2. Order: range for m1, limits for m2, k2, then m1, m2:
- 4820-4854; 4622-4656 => -1.6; -0.9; -0.8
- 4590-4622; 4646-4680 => 3.8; 2.7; 1.1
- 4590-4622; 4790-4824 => 1.5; 2.7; -1.3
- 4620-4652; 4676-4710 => -0.9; -0.7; -0.2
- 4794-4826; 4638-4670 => -0.6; 1.3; -2.0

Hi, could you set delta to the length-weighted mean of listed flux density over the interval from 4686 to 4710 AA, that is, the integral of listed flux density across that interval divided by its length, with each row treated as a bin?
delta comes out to 18.2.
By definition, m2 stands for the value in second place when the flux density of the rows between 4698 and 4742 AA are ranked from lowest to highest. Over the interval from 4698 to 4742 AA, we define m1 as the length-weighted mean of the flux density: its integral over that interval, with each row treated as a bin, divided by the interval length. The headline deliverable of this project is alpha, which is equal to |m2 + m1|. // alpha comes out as 34.3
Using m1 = 17.9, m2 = 16.4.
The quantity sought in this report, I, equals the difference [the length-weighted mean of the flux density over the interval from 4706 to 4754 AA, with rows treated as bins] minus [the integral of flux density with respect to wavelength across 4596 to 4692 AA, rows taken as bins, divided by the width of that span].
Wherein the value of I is -0.4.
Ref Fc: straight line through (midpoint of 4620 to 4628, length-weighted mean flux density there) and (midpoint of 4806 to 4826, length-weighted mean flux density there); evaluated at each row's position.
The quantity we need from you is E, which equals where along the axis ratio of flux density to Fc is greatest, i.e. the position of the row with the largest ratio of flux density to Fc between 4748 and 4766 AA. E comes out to 4759 AA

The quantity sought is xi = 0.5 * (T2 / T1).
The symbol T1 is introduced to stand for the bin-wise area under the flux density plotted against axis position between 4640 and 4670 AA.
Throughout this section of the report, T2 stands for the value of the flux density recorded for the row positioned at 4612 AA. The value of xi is 0.0182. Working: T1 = 524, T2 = 19.06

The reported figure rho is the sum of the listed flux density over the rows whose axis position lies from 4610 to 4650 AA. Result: 238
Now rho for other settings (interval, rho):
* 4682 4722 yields 239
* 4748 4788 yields 233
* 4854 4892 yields 228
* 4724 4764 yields 234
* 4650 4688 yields 238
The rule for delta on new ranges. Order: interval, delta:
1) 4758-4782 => 18.4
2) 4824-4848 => 17.5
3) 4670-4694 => 18.9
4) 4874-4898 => 17.5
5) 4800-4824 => 19.1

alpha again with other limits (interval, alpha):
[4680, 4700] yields 35.6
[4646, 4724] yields 34.1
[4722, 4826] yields 34.4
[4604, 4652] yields 34.6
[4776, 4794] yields 36.0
